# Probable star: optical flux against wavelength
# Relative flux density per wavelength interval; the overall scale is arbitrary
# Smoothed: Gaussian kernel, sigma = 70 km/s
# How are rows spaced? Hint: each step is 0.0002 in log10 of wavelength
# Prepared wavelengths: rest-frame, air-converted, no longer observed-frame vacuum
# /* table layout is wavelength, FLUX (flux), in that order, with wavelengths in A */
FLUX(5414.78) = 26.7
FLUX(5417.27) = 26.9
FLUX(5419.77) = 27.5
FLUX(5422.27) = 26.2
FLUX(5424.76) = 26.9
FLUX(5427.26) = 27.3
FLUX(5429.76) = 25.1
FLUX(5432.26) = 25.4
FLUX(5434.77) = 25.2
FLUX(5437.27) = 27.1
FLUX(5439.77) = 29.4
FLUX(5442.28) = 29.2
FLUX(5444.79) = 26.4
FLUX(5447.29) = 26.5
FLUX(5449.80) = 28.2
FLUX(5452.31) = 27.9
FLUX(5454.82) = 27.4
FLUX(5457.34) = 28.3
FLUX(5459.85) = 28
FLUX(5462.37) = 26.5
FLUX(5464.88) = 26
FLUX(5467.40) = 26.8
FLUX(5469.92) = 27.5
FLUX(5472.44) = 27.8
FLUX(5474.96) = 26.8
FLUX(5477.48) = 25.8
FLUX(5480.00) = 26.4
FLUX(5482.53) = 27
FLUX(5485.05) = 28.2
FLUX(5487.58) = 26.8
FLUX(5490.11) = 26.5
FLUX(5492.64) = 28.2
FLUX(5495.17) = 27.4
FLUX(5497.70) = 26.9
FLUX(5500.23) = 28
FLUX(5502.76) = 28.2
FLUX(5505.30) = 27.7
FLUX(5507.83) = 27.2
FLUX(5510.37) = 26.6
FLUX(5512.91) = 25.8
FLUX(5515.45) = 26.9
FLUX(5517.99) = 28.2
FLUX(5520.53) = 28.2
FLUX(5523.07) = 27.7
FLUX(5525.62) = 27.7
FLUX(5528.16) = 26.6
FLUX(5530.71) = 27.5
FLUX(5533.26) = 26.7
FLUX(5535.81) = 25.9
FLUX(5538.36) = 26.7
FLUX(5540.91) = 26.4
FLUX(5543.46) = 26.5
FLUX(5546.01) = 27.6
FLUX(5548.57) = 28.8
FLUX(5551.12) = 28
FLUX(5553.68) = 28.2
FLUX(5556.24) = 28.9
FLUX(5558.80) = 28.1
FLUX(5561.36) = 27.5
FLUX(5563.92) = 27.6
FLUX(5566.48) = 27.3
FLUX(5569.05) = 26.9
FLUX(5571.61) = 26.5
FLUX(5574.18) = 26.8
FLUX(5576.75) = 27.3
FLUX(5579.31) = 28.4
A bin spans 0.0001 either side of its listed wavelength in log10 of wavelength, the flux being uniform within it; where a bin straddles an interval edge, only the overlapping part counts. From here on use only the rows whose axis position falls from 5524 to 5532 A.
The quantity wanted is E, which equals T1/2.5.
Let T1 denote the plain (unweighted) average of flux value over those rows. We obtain 10.9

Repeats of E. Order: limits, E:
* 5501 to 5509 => 11.1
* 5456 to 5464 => 11.0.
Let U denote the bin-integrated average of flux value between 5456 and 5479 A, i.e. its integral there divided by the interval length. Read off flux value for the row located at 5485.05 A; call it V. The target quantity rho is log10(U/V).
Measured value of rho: -0.018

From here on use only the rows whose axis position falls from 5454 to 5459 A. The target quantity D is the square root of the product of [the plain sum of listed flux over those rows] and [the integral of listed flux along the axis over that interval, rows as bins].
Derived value 88.1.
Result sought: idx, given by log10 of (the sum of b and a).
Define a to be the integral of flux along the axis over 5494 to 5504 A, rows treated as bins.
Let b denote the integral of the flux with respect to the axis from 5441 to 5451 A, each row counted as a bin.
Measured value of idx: 2.742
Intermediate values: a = 276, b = 276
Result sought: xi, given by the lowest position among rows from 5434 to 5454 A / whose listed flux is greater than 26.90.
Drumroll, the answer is 5437.27 A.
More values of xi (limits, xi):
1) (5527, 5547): 5530.71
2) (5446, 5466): 5449.80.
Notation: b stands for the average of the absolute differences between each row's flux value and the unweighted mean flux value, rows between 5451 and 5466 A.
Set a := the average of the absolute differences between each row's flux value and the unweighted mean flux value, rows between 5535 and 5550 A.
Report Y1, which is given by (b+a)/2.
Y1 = 0.77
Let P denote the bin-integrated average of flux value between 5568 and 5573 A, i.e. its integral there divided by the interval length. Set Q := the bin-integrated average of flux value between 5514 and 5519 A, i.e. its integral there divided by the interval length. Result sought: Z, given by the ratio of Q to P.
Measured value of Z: 1.03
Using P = 26.7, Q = 27.5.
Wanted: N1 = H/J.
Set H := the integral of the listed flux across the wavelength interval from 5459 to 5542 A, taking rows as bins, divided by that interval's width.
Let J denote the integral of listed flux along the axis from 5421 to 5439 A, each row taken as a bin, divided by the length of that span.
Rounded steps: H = 27.10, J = 26.3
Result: 1.03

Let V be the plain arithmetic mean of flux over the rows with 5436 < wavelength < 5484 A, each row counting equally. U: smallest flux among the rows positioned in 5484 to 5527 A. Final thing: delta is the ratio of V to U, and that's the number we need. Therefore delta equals 1.06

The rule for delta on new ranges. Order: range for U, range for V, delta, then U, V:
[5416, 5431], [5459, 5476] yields 1.08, 25.1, 27.1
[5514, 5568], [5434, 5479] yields 1.05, 25.9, 27.3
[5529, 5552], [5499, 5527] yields 1.06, 25.9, 27.5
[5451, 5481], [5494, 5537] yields 1.06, 25.8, 27.2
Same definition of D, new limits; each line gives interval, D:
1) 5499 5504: 88.9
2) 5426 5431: 82.8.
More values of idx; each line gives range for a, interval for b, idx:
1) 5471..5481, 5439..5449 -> 2.737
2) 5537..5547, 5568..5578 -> 2.730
